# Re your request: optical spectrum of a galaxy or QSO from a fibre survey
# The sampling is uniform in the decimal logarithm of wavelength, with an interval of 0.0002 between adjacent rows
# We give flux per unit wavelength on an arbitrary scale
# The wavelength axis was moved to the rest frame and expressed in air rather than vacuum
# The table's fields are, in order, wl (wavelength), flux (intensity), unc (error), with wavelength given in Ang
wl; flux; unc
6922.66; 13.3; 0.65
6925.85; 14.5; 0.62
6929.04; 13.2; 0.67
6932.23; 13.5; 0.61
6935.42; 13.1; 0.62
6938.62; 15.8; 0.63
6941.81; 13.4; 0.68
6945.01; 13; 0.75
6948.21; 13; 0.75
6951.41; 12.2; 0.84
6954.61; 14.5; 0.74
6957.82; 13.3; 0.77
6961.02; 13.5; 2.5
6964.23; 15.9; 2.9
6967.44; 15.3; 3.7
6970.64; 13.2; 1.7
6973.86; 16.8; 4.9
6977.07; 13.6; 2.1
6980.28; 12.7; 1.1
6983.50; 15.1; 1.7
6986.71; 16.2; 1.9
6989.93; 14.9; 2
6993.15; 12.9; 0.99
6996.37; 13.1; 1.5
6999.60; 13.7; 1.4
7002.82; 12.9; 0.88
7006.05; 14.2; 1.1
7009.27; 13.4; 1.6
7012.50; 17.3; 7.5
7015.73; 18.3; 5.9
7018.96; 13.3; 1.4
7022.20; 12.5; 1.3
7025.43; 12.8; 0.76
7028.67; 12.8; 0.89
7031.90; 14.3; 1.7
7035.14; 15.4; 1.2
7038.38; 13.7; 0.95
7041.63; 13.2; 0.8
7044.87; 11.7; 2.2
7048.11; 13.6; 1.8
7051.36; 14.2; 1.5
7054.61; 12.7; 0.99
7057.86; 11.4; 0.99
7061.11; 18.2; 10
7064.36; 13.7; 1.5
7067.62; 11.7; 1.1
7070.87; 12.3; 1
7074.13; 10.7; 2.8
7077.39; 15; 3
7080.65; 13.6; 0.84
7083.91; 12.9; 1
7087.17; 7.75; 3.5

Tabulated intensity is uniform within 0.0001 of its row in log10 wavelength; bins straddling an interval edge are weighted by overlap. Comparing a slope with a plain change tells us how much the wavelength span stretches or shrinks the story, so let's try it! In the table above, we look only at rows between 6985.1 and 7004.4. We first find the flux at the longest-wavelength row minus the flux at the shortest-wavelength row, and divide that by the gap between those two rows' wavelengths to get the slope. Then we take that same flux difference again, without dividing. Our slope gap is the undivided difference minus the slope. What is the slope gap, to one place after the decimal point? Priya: -3.1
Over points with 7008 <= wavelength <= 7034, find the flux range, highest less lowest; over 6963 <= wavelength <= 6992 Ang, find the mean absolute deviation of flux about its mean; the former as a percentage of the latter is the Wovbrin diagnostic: 515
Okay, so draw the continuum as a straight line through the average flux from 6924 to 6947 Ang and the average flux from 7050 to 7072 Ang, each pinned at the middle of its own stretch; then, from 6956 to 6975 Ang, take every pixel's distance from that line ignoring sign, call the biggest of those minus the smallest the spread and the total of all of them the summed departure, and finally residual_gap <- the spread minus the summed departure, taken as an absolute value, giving 5.1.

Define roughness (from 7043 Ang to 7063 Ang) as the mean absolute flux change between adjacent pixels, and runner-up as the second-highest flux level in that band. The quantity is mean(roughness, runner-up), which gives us 8.3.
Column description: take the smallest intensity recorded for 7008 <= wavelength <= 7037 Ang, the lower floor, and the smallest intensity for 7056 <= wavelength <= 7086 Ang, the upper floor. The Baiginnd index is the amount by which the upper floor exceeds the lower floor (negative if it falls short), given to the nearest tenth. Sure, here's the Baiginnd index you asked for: -1.8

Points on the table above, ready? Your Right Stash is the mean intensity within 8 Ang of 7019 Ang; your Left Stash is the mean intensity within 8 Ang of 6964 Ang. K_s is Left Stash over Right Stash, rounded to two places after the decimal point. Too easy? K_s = 0.96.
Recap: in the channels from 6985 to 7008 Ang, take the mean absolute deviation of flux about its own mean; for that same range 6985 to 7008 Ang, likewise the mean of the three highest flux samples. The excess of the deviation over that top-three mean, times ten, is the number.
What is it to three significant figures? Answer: -141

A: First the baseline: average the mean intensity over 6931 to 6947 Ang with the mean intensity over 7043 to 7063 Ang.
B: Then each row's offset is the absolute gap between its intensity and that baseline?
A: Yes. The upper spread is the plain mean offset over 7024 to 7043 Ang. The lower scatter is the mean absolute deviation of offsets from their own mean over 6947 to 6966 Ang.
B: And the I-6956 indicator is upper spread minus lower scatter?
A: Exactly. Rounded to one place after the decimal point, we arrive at 0.2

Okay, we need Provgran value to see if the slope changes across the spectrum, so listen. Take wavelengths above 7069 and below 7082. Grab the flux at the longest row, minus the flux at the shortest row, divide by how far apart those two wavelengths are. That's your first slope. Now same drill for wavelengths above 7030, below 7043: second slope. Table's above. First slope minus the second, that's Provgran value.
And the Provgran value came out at 0.25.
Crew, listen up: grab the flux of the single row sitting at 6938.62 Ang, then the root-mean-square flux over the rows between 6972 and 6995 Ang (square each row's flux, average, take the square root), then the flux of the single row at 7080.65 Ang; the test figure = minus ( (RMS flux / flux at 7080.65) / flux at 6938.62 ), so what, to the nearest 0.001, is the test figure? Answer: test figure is -0.068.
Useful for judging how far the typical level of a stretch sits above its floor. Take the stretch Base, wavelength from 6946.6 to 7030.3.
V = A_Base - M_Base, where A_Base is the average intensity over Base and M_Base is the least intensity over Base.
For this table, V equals 1.9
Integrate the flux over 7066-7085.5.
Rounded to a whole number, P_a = 248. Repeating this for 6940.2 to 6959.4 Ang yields 254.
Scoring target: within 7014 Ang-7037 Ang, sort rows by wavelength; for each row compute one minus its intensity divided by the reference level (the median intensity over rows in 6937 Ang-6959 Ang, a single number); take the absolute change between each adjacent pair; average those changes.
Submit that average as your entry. 0.11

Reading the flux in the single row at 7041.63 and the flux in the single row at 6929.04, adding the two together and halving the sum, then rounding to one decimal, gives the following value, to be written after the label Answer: 13.2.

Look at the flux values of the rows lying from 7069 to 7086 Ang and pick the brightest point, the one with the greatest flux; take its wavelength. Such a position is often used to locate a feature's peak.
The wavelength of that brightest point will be 7077.39 Ang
